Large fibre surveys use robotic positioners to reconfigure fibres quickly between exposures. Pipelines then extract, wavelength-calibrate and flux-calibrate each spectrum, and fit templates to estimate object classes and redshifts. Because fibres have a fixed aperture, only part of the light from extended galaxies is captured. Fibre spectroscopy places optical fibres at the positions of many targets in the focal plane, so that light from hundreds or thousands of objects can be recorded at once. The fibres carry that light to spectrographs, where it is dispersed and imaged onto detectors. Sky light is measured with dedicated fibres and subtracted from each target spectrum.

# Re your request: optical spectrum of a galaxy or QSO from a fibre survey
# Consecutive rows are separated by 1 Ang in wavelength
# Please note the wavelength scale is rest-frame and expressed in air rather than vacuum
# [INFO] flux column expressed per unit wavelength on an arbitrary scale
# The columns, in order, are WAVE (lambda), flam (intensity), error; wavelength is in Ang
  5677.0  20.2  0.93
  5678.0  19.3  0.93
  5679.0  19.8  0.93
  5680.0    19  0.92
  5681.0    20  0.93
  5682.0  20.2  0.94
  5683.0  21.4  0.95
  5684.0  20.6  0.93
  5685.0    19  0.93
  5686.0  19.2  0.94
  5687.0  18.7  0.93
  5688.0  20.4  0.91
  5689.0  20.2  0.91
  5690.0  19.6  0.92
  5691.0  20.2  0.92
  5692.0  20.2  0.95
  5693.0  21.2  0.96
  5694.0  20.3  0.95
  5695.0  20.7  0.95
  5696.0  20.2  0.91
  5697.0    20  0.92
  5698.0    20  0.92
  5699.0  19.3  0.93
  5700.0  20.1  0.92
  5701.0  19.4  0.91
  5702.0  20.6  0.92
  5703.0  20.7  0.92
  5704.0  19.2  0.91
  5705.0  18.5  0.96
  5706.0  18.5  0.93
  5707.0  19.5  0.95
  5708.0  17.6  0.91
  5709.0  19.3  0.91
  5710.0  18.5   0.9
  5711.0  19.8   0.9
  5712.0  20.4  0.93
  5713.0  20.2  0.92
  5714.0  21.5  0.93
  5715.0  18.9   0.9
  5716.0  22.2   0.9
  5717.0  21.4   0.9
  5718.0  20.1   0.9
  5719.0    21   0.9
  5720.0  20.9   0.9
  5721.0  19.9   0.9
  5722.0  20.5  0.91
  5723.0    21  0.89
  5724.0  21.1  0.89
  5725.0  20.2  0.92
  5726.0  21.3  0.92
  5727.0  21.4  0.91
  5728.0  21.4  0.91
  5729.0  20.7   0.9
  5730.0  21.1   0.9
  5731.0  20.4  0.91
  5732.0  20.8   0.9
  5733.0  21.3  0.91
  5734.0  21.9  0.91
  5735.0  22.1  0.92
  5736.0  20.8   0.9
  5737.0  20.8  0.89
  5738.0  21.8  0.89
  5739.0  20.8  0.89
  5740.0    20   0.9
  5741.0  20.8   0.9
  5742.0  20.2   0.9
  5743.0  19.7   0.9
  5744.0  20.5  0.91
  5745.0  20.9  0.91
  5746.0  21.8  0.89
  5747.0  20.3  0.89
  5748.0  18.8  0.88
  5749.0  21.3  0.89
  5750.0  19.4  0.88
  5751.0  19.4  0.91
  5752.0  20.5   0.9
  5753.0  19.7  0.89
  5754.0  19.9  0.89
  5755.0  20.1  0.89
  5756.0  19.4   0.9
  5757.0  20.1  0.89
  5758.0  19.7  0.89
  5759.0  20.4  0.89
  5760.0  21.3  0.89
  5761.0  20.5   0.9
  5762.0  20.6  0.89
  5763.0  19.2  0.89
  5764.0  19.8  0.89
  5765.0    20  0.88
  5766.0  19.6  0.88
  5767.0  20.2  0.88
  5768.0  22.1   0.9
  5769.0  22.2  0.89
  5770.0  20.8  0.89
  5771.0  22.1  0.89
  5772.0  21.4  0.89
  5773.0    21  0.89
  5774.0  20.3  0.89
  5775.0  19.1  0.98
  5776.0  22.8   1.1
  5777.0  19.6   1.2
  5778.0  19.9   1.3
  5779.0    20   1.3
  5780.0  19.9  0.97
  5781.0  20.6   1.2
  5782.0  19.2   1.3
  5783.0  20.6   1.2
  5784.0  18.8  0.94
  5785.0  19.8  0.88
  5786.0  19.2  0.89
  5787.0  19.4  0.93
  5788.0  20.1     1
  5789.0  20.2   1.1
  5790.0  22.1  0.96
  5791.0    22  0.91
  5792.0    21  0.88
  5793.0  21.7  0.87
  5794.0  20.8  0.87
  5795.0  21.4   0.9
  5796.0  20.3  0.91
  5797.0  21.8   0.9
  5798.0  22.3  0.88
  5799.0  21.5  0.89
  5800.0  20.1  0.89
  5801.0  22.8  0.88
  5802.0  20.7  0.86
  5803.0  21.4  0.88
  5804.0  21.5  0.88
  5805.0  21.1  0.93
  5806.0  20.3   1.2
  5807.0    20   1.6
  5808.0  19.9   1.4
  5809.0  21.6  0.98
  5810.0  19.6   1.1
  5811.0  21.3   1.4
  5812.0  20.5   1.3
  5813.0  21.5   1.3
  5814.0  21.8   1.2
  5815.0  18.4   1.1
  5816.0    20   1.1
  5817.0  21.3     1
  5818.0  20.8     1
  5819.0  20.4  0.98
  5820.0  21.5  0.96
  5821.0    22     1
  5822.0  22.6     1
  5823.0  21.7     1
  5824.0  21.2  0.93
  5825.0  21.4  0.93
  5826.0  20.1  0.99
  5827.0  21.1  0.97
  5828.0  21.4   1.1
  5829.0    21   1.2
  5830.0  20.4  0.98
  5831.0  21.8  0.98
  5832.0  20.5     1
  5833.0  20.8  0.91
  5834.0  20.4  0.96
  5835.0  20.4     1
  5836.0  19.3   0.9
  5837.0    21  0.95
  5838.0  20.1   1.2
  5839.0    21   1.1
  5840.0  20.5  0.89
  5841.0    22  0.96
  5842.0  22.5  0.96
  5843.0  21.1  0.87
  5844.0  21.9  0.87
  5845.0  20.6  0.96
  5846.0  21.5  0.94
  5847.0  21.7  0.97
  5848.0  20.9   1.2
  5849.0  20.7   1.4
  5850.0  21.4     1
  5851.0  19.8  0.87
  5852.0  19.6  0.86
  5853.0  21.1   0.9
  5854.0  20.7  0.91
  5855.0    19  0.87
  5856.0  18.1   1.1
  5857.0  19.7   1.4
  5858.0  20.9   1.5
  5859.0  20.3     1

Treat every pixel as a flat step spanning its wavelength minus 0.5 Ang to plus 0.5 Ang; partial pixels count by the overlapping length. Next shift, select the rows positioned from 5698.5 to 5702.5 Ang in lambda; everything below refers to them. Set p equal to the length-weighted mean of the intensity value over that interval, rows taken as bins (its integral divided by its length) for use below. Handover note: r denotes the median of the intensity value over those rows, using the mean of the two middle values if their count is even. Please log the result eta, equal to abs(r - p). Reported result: 0.10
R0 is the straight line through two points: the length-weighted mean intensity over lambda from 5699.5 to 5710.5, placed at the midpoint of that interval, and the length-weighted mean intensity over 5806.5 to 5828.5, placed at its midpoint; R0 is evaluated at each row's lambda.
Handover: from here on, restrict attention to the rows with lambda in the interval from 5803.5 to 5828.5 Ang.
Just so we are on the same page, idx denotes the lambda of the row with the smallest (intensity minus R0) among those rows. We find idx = 5815.0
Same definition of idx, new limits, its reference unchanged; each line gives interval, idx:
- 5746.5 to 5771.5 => 5748.0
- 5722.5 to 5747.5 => 5743.0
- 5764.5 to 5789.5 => 5784.0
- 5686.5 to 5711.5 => 5708.0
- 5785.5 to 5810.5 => 5786.0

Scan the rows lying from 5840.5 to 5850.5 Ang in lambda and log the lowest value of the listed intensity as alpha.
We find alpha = 20.6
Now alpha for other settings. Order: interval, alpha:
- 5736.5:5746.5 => 19.7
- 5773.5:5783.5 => 19.1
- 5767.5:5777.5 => 19.1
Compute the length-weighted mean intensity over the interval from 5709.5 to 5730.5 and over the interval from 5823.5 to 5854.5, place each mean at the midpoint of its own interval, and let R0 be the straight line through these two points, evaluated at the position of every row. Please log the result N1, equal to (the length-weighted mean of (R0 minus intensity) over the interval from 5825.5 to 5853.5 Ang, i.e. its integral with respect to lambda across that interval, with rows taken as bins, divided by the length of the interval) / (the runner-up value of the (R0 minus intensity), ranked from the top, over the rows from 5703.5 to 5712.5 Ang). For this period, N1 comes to 0.01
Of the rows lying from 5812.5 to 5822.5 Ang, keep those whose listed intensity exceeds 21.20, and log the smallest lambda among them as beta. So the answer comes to 5813.0 Ang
